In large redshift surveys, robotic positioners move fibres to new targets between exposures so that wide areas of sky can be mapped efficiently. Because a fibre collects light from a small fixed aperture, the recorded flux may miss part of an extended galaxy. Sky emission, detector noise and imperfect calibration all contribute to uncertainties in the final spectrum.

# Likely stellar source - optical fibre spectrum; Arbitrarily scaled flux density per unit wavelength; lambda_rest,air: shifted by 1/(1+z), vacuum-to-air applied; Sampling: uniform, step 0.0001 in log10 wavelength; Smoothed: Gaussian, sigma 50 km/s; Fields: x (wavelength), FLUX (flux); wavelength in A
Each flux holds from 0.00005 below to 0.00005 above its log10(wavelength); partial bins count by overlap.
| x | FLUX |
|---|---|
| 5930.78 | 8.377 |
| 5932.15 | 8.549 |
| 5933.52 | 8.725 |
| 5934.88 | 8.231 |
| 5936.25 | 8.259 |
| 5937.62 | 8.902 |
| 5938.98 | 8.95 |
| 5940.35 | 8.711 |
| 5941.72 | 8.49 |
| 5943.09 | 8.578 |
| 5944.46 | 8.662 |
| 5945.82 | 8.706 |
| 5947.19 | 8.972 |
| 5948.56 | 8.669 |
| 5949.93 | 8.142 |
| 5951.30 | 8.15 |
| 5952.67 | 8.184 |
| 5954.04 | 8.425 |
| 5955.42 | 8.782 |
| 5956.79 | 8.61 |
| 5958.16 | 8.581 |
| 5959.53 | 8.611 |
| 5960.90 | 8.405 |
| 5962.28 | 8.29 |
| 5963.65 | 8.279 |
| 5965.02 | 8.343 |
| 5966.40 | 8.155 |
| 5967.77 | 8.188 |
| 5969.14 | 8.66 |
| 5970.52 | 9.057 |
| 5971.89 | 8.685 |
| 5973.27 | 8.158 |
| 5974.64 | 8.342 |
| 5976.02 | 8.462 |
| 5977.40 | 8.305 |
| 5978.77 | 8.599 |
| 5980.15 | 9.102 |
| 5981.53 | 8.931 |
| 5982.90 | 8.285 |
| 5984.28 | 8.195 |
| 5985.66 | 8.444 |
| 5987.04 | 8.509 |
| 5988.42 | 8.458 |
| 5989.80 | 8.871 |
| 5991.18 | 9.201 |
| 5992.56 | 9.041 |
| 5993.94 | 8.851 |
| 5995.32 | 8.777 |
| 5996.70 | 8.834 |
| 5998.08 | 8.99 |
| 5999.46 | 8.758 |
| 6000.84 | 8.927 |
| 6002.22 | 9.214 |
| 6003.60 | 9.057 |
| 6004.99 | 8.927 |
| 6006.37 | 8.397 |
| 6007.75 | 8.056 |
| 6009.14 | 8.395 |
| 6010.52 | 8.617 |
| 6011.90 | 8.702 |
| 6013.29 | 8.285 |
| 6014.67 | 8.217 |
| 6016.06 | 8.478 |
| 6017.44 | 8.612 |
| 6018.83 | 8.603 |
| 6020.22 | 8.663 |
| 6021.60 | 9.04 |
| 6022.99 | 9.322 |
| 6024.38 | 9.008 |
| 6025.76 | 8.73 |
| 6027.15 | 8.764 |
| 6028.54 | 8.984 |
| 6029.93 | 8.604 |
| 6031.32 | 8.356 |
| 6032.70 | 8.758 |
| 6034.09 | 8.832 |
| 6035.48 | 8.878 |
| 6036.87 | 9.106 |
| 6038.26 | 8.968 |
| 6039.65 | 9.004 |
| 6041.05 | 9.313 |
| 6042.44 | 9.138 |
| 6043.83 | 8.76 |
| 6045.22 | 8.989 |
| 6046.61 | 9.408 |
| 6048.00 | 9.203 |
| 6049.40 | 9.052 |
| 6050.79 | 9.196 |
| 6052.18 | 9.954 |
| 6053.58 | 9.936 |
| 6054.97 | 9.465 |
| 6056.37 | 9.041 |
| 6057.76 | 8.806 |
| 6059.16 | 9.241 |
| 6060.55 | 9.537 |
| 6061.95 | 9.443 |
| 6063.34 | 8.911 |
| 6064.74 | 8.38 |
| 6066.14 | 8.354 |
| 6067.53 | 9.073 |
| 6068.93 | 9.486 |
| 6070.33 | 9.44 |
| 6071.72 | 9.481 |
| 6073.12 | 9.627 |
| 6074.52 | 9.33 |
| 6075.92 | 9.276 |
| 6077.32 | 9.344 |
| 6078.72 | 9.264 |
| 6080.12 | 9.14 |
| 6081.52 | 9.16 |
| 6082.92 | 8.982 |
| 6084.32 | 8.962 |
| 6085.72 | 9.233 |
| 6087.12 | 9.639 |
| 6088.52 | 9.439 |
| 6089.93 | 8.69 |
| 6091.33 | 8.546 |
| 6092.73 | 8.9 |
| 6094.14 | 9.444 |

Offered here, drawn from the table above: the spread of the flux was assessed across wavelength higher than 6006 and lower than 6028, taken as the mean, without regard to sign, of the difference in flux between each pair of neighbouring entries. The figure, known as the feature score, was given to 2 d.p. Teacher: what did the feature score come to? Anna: 0.21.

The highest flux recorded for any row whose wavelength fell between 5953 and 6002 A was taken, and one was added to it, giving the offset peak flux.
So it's 10.2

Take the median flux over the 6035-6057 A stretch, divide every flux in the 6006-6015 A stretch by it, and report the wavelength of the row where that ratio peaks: 6011.90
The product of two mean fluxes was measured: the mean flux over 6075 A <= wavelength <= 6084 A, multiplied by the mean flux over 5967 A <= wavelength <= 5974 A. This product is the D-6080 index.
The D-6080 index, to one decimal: 78.6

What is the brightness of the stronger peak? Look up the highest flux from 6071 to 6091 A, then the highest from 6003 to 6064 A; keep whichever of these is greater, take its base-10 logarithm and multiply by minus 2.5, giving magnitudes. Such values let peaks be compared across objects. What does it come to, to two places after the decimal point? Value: -2.49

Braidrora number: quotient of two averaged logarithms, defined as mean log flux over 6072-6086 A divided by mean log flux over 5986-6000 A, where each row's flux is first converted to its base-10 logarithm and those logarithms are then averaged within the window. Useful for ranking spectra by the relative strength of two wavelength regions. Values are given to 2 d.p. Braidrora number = 1.02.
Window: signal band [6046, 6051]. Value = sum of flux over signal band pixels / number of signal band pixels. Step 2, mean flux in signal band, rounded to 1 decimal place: 9.2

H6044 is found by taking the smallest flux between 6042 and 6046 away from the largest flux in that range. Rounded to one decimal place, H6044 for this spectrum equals 0.4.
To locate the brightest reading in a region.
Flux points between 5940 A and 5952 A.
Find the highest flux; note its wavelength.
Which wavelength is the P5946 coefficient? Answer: 5947.19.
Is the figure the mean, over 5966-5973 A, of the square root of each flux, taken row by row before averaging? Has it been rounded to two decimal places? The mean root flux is 2.92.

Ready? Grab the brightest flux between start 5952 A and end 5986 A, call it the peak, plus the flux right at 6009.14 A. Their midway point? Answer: 8.75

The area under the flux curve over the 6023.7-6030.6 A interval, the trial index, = 61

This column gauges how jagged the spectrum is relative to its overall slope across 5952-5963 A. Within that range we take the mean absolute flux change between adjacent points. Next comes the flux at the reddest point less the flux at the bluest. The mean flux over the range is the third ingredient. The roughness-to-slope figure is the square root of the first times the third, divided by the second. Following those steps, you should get 11.1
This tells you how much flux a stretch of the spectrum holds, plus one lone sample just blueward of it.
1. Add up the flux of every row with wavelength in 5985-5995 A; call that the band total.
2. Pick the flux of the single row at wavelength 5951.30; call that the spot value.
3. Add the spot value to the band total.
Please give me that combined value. 69.5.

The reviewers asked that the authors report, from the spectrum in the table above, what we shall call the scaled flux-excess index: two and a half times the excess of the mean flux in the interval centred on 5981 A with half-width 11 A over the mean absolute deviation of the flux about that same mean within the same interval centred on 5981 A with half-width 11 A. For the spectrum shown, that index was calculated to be 20.8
